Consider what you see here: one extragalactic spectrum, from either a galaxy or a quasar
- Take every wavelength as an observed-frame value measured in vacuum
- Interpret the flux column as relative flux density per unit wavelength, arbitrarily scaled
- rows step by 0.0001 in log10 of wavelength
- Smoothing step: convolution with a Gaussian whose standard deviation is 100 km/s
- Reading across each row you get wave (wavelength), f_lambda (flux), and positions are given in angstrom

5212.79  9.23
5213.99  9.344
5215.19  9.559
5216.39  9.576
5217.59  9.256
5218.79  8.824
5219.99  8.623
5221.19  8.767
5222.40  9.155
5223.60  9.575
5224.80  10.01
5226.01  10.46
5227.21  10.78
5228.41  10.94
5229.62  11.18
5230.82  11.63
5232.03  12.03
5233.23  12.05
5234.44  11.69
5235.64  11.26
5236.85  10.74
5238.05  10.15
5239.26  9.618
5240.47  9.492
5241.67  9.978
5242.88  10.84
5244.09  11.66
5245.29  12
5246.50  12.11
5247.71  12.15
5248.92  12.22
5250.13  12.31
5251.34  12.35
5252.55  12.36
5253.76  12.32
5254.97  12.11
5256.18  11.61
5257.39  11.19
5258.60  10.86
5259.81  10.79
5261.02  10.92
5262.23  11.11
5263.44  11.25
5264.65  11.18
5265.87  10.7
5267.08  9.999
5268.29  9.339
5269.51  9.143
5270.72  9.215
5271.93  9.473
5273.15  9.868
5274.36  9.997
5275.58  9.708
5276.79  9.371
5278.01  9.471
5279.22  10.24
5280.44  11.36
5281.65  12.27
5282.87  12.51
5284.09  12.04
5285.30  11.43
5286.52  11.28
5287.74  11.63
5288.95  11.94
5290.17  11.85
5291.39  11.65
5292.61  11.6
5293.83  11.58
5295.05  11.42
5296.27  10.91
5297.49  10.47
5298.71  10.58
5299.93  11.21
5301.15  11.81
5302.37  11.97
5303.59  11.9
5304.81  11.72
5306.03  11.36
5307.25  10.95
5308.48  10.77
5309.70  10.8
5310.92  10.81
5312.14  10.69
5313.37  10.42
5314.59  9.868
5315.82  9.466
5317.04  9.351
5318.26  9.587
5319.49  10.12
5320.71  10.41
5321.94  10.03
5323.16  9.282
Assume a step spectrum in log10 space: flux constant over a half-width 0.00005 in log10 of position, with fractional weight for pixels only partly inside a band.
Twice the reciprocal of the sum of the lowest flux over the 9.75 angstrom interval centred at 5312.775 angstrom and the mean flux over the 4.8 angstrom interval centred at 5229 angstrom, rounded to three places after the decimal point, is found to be 0.098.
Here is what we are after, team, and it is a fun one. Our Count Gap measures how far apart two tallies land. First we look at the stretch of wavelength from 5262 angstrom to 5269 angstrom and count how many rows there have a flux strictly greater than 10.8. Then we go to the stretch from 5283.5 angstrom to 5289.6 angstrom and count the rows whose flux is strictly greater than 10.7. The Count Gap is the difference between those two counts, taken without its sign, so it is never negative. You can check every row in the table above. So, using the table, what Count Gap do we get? 2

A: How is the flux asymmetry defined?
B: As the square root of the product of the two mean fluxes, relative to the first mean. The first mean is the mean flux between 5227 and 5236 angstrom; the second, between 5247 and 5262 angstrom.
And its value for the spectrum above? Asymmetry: 1.01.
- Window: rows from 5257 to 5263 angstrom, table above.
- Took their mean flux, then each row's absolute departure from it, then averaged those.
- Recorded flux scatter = 0.14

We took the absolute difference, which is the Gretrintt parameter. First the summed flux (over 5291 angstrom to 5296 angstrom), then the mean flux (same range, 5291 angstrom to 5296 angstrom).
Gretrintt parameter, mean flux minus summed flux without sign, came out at 34.7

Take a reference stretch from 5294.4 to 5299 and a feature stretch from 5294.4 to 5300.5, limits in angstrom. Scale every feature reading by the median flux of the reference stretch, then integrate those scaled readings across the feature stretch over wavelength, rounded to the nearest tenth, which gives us 6.2 angstrom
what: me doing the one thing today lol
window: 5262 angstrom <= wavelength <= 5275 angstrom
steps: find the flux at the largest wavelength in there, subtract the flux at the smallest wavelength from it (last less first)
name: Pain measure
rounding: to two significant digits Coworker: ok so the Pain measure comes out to -1.1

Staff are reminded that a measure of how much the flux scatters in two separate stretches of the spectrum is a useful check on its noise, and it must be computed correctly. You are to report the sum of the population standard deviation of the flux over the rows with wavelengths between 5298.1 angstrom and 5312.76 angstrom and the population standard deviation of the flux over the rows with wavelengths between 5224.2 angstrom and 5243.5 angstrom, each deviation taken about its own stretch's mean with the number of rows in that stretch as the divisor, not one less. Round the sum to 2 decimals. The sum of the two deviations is 1.28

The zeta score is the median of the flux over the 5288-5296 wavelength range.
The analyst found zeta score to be 11.6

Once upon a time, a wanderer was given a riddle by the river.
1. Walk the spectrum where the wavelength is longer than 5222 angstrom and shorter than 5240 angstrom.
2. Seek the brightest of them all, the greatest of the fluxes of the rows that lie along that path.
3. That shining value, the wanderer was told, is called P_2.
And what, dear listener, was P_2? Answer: 12.05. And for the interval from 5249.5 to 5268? 12.36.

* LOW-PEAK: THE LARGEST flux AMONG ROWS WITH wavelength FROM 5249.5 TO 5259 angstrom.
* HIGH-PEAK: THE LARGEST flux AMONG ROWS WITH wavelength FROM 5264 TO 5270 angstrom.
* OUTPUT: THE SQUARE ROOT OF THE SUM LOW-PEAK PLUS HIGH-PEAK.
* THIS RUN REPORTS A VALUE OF 4.85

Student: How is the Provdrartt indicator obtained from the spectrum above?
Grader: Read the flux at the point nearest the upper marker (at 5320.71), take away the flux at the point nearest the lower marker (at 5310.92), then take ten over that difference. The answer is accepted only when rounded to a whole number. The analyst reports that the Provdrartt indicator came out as -25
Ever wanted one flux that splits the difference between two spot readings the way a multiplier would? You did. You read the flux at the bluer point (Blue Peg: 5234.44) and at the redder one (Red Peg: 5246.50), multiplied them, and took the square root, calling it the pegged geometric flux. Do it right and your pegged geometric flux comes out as 11.9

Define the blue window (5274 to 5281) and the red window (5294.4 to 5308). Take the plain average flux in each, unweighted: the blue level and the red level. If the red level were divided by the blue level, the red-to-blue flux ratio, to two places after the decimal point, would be 1.13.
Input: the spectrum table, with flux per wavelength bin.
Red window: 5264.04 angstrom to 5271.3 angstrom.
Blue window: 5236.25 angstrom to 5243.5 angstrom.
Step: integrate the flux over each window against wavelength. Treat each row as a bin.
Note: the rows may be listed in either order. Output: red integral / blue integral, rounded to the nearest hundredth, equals 0.98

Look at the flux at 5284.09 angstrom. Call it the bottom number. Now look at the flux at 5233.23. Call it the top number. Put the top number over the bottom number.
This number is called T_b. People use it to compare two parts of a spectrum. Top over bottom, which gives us 1.00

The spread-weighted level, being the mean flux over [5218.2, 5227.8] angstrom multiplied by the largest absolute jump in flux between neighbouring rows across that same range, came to 4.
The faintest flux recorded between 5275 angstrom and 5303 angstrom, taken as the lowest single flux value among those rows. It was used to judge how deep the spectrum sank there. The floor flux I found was 9.371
